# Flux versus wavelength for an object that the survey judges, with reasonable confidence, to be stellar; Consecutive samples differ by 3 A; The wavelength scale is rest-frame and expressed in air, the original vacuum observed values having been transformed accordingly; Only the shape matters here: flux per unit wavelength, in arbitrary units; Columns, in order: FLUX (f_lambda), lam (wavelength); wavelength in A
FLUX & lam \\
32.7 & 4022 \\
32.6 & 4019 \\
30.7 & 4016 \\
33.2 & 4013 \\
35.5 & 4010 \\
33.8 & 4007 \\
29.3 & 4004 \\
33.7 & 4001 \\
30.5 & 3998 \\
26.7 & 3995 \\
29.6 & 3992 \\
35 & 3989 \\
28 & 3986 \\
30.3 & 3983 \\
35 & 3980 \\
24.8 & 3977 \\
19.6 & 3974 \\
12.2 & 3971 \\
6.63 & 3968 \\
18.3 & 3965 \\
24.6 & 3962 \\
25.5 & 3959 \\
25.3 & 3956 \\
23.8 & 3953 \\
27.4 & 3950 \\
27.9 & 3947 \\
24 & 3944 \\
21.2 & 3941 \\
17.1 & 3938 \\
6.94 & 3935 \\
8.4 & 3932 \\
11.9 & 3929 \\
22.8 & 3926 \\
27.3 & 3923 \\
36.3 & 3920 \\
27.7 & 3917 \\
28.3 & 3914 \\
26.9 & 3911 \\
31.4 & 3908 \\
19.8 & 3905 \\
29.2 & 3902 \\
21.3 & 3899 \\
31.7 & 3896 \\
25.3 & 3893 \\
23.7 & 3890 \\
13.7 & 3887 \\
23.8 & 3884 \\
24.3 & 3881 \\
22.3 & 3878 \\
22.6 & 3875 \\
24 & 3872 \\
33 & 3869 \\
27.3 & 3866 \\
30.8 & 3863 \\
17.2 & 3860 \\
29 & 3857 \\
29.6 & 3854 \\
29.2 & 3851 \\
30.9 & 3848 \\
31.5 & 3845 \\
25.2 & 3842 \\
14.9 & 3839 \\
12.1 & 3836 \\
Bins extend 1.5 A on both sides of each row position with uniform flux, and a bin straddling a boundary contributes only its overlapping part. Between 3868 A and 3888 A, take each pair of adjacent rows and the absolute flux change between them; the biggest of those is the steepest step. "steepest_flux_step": 10.1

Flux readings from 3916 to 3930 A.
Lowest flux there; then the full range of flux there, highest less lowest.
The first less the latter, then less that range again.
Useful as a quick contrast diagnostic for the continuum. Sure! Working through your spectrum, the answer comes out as -37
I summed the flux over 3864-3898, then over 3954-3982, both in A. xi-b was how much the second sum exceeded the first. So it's -80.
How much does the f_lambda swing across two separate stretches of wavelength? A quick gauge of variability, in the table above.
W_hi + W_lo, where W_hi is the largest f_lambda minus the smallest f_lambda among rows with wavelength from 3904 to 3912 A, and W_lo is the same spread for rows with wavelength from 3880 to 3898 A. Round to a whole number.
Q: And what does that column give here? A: 30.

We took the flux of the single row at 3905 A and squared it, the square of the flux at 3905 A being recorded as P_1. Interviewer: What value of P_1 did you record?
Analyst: 392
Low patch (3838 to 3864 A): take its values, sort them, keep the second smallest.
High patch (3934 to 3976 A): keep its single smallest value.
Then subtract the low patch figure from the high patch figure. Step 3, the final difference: -11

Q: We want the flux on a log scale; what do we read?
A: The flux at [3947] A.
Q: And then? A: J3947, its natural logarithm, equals 3.3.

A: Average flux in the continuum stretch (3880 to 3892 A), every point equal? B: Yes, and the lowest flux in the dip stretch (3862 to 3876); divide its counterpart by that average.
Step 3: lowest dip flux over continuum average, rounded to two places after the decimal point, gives 1.06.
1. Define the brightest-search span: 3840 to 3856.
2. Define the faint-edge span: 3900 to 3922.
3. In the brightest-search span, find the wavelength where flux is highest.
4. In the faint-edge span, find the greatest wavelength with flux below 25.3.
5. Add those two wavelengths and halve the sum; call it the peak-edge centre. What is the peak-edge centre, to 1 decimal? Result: 3875.0 A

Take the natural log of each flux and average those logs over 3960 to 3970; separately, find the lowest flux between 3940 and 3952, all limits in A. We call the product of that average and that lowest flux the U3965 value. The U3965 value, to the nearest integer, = 57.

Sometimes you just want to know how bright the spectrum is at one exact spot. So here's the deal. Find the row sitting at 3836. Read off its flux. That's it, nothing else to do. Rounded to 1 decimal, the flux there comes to 12.1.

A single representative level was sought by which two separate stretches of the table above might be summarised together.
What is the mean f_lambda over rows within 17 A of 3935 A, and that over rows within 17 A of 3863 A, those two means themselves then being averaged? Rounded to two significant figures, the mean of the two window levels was 24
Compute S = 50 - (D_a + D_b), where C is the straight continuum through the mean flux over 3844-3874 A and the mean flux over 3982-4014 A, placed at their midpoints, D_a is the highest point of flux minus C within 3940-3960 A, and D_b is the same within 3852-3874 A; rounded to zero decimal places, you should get 48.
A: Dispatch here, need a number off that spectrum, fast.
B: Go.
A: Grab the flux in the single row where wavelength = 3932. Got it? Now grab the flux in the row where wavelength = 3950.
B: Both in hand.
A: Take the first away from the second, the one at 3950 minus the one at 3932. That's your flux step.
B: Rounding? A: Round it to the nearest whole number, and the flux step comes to 19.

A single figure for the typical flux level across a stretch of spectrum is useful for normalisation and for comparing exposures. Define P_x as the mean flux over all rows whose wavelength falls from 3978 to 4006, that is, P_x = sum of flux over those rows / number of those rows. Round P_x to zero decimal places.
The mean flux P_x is 31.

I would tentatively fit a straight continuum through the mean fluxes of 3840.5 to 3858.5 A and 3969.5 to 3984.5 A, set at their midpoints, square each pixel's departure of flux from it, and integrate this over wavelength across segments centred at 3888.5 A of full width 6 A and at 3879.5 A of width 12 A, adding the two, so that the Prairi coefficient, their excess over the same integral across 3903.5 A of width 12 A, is 596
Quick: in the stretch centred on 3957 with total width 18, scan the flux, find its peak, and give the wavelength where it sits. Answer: 3950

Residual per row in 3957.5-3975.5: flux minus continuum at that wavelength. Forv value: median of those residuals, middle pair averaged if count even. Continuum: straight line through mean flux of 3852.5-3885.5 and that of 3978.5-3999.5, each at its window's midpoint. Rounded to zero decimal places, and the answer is -11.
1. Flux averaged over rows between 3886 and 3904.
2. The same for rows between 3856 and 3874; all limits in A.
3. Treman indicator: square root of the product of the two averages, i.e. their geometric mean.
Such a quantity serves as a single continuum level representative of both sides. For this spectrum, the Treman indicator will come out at 25.5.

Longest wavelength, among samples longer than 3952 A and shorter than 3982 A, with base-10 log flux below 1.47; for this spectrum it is 3977 A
